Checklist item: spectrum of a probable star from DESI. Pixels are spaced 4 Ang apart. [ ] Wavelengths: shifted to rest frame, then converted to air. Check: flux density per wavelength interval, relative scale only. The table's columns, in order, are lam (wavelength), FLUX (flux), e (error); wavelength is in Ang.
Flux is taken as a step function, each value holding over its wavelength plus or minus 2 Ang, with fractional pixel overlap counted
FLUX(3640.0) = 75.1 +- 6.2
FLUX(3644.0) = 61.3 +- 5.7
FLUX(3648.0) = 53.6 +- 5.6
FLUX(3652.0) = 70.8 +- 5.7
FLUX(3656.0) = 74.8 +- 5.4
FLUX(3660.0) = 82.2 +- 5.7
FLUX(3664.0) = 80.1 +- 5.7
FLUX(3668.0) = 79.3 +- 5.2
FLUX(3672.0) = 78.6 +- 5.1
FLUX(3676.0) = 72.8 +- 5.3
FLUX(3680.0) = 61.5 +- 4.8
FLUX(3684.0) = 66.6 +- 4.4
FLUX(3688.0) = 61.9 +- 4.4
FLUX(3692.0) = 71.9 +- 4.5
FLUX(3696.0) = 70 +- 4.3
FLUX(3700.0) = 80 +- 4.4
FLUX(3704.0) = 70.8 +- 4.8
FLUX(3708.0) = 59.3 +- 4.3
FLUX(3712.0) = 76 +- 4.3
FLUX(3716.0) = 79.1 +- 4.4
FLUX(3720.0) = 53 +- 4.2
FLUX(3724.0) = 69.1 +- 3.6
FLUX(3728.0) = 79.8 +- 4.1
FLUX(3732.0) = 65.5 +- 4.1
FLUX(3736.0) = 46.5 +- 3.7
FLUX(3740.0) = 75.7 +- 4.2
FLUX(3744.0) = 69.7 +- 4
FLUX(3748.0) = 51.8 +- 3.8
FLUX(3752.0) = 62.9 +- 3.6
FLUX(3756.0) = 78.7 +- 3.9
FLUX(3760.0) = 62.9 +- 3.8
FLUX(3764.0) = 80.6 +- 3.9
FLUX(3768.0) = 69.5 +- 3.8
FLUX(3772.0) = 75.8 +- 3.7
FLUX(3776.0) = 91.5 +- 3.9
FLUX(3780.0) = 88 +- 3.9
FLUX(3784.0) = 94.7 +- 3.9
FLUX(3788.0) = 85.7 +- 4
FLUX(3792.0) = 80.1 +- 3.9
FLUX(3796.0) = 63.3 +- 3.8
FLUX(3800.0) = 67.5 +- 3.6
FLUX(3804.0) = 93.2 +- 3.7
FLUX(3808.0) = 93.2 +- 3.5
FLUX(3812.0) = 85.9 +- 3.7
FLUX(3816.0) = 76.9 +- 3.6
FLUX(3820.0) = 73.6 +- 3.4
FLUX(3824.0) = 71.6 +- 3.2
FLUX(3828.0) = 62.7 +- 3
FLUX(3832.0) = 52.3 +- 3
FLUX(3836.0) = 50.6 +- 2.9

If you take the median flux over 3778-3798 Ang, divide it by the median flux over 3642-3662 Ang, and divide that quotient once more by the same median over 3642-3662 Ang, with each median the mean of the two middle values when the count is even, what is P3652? 0.017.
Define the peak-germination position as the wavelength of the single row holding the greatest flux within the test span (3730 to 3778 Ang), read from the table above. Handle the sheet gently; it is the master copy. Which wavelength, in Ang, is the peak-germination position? 3776.0 Ang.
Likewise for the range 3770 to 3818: 3784.0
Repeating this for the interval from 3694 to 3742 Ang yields 3700.0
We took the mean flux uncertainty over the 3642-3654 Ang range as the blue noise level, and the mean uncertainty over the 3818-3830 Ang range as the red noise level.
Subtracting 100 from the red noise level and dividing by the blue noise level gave -17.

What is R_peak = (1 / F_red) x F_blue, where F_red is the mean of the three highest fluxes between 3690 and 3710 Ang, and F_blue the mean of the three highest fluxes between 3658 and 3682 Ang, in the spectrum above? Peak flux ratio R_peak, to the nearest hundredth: 1.08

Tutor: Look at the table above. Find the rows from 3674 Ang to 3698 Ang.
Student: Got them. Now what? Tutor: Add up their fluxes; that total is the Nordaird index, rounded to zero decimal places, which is 405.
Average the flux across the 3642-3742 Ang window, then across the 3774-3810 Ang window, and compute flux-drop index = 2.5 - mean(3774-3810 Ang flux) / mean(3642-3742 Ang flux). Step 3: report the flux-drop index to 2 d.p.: 1.29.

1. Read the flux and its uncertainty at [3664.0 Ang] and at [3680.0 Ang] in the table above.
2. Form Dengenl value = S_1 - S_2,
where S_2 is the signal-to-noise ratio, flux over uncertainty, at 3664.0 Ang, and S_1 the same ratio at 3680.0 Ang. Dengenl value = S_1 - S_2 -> -1.2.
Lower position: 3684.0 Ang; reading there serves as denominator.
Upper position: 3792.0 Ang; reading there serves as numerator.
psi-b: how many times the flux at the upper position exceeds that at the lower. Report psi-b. 1.2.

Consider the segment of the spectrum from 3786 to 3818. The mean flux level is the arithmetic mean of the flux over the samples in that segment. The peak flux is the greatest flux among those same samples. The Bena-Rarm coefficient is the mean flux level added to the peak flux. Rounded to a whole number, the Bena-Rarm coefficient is 174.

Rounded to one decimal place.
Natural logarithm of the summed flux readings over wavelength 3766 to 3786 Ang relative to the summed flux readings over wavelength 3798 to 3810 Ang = 0.5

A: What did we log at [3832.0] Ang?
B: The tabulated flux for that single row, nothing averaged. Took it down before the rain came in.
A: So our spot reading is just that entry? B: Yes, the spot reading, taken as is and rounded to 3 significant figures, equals 52.3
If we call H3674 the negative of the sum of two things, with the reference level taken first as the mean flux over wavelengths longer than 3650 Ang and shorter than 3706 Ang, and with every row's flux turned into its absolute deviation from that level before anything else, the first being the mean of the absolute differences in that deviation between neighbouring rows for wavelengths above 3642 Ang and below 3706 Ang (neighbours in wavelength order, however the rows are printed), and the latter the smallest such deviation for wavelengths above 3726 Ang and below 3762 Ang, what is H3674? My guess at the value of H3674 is -8.3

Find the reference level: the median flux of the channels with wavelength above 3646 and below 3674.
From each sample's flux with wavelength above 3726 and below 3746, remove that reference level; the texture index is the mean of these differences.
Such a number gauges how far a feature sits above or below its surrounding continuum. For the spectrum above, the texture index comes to -11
